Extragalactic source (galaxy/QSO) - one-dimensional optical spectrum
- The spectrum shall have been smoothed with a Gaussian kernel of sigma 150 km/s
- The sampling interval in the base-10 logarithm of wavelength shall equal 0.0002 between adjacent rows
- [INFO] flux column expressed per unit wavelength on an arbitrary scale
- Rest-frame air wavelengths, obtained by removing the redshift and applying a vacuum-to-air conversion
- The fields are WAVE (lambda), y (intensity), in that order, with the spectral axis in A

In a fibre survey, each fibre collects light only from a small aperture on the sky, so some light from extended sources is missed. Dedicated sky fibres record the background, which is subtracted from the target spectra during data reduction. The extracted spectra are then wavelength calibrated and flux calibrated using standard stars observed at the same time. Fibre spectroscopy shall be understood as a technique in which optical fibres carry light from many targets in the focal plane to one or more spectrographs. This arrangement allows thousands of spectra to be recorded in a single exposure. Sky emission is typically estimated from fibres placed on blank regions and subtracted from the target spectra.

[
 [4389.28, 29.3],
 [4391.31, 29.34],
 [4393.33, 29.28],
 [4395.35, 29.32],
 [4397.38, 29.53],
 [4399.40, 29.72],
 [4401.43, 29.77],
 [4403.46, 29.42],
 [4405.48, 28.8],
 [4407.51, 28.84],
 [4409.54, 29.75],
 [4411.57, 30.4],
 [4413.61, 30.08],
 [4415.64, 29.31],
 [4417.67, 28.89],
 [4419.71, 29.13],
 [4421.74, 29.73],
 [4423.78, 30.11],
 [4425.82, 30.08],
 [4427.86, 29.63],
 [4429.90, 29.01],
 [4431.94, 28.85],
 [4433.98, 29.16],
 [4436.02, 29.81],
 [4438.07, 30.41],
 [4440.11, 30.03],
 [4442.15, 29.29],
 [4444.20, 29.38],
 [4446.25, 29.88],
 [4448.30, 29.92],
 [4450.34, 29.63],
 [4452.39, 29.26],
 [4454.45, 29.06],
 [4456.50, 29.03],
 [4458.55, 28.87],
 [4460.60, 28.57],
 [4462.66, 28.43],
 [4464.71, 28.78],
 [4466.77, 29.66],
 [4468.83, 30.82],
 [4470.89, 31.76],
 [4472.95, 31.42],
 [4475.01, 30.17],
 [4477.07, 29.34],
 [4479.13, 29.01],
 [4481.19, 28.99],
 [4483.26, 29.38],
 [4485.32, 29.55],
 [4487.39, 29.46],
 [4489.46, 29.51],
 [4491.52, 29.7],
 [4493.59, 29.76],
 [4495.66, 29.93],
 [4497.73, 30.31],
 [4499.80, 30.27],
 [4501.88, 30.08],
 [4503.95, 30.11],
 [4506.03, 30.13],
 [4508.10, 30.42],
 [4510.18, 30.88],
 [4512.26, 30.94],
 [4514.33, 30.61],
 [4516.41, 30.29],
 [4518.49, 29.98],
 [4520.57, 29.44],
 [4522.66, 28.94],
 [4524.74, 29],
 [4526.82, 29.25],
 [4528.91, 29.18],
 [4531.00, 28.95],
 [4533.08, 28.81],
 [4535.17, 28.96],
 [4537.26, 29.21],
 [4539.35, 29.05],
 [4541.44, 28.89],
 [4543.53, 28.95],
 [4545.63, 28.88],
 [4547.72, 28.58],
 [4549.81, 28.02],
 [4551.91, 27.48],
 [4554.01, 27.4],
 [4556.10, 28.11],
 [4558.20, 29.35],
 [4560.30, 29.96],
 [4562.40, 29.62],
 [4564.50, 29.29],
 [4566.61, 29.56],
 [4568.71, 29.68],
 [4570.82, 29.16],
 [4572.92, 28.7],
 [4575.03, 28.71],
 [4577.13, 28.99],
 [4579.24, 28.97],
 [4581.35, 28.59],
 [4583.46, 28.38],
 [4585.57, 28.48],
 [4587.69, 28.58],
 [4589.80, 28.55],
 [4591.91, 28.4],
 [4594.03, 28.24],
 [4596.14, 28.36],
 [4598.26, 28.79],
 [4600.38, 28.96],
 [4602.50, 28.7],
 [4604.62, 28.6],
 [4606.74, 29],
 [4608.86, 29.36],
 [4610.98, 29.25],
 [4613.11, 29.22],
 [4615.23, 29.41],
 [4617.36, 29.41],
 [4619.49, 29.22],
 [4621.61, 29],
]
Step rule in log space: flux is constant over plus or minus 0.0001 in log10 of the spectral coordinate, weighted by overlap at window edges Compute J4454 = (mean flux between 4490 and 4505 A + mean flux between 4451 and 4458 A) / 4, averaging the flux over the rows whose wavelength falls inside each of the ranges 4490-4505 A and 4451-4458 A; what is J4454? 14.8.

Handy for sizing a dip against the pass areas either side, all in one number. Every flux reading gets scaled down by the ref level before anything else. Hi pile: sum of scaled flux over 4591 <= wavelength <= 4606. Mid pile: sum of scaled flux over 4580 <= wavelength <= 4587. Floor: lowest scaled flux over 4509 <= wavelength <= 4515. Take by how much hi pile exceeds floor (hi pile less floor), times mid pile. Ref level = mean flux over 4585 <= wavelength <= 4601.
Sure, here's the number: 18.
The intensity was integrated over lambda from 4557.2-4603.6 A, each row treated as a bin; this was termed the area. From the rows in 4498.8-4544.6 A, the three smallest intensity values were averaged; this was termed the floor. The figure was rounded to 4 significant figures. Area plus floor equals 1370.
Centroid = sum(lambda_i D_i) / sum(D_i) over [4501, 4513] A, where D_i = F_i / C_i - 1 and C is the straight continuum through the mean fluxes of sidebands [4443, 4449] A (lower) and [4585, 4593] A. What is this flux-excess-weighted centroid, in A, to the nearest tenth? 4508.1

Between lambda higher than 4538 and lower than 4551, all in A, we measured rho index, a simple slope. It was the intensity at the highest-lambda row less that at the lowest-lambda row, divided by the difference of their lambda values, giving -0.10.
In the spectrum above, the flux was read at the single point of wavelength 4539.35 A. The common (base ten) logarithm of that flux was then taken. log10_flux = 1.46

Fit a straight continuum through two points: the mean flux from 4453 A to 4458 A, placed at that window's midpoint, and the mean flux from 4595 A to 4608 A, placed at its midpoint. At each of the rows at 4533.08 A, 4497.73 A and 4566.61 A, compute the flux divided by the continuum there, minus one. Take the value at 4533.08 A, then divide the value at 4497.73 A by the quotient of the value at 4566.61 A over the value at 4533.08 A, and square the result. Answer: 0.000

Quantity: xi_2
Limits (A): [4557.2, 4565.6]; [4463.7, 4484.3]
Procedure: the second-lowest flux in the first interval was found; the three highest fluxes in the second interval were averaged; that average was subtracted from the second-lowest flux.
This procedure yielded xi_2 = -2.0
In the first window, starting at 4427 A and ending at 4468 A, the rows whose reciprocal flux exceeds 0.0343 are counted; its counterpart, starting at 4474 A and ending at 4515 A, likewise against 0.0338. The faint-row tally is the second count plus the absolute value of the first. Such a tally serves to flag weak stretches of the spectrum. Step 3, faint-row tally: 15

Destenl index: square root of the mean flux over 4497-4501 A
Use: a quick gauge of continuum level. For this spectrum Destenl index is 5.50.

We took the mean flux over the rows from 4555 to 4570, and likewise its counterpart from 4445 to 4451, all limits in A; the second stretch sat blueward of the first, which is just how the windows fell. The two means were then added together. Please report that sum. 59.2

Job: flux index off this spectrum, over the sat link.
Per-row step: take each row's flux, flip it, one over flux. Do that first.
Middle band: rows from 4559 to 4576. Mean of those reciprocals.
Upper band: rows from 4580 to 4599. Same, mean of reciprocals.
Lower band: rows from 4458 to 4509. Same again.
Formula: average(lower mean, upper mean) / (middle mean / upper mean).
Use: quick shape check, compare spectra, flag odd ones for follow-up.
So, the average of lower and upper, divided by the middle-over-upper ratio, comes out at 0.0354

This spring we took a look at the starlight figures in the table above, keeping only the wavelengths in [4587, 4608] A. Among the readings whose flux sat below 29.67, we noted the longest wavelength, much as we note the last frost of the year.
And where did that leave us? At 4606.74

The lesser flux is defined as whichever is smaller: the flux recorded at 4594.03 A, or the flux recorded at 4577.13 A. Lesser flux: 28.2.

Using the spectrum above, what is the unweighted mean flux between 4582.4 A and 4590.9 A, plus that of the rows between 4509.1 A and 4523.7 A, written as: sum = 58.7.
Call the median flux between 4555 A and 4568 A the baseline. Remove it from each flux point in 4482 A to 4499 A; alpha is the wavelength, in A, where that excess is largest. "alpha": 4497.73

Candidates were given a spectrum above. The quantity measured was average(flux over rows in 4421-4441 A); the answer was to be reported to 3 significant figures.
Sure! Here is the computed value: 29.7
